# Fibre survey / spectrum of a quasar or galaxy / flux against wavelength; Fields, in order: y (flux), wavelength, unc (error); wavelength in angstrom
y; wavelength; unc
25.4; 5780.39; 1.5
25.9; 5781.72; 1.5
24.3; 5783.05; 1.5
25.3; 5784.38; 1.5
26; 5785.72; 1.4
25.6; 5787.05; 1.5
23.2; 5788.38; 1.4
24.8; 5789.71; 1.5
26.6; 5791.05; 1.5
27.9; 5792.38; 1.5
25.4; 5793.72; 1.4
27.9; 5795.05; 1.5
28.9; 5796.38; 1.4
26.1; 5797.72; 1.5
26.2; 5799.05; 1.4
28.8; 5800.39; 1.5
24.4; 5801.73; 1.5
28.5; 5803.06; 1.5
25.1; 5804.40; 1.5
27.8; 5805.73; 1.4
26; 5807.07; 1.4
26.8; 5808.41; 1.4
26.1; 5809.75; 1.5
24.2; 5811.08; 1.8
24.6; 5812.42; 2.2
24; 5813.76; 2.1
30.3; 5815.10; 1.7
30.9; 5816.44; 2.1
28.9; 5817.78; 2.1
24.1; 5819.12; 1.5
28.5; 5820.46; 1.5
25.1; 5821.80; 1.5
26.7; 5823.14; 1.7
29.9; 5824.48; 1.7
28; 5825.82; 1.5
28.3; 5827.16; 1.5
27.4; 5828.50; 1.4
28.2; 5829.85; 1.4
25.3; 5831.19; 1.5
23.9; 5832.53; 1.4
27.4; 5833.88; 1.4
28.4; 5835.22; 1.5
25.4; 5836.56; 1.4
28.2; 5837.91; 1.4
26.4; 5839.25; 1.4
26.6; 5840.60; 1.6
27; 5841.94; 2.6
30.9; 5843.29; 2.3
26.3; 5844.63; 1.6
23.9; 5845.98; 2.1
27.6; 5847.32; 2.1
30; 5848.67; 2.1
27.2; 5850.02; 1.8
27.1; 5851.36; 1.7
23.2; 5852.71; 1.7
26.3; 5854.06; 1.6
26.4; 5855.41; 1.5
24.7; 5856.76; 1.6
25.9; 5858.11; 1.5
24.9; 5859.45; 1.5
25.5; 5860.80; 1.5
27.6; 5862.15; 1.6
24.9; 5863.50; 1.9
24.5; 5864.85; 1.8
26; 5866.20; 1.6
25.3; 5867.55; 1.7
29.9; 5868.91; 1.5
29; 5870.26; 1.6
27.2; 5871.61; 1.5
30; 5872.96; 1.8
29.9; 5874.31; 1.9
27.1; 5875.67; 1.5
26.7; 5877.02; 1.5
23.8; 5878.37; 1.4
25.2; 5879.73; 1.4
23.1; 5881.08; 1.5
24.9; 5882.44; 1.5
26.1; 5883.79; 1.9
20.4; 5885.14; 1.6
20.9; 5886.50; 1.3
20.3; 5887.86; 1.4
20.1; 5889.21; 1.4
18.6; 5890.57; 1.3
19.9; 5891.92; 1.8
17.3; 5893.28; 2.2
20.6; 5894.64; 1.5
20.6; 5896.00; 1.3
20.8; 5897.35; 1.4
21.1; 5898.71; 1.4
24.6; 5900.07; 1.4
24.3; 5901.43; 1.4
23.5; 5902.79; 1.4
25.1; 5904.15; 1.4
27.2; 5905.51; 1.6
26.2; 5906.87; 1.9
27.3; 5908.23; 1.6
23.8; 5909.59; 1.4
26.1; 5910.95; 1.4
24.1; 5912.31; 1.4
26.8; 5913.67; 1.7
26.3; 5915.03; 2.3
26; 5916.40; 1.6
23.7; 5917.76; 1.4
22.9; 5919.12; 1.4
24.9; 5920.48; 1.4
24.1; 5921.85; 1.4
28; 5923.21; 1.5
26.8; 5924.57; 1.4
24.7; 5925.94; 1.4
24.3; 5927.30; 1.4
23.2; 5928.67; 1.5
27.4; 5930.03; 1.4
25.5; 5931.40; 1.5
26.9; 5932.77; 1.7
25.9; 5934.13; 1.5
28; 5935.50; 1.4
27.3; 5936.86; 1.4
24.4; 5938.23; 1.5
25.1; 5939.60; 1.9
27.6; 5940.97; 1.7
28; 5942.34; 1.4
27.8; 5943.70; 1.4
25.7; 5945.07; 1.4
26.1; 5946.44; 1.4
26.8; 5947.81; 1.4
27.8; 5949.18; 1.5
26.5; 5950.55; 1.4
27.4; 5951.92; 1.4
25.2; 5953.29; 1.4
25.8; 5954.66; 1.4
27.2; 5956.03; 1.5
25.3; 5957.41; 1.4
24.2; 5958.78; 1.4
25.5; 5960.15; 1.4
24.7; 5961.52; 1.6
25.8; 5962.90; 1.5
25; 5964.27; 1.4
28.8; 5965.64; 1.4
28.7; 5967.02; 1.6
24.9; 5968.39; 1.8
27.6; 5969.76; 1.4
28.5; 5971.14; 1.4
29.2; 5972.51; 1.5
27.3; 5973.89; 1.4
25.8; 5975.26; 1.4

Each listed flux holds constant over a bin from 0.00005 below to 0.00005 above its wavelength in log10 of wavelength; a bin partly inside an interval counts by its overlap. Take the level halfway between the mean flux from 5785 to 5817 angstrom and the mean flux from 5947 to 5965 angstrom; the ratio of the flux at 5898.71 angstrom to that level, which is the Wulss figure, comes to 0.80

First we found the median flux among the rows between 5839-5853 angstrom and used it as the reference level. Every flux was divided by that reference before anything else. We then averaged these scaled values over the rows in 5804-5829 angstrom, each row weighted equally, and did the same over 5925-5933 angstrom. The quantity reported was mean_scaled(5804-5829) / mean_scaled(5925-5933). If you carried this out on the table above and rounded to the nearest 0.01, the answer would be 1.07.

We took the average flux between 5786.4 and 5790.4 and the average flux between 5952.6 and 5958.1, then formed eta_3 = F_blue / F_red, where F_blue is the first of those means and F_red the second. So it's 0.95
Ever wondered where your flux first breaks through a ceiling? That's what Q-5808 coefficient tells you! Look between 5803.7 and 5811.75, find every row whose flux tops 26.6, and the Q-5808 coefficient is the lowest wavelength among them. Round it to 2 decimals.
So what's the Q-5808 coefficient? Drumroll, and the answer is 5805.73 angstrom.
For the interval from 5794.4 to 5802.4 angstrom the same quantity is 5795.05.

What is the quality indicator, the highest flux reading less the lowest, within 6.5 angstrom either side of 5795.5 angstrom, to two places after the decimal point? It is 4.50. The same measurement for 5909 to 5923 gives 3.90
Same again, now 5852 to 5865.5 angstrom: 4.40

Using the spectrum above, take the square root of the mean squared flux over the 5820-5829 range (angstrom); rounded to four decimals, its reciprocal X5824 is 0.0361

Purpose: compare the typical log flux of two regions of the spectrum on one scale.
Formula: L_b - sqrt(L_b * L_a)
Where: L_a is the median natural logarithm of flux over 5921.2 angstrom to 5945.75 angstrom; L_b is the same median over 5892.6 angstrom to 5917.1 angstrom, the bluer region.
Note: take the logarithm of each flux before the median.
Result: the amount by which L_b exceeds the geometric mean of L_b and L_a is -0.037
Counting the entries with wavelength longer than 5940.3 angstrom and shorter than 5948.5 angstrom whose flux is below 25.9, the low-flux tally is 1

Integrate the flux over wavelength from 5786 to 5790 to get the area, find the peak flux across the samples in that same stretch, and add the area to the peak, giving 124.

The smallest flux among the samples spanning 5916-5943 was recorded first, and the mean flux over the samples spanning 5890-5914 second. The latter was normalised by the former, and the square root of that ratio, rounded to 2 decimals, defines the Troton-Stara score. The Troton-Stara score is 1.01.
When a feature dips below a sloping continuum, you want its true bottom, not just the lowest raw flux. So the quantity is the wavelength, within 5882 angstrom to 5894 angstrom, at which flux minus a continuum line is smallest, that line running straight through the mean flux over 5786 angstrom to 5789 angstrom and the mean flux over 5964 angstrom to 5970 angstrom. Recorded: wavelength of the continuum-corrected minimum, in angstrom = 5893.28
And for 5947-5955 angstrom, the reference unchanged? 5953.29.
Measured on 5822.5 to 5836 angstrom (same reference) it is 5832.53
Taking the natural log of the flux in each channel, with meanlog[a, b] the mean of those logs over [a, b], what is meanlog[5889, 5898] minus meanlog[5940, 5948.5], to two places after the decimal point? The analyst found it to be -0.32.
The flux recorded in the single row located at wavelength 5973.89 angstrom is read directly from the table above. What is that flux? 27.3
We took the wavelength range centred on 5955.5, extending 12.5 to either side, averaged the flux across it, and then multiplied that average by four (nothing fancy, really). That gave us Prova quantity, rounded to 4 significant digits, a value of 105.4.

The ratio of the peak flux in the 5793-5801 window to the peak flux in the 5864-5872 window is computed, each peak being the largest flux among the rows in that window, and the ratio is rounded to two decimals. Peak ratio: 0.97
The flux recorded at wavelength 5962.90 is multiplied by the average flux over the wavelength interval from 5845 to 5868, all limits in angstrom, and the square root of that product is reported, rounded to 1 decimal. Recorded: 25.9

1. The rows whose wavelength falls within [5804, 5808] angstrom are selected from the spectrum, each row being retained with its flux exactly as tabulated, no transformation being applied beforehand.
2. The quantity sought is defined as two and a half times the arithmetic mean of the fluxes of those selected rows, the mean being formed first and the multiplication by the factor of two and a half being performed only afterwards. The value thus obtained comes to 66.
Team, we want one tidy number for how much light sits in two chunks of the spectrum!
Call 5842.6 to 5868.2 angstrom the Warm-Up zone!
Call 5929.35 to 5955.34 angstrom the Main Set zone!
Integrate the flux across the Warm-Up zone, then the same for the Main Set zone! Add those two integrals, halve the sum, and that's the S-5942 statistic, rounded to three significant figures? 681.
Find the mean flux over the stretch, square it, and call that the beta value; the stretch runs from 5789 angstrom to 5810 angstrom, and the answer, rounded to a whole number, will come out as 713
